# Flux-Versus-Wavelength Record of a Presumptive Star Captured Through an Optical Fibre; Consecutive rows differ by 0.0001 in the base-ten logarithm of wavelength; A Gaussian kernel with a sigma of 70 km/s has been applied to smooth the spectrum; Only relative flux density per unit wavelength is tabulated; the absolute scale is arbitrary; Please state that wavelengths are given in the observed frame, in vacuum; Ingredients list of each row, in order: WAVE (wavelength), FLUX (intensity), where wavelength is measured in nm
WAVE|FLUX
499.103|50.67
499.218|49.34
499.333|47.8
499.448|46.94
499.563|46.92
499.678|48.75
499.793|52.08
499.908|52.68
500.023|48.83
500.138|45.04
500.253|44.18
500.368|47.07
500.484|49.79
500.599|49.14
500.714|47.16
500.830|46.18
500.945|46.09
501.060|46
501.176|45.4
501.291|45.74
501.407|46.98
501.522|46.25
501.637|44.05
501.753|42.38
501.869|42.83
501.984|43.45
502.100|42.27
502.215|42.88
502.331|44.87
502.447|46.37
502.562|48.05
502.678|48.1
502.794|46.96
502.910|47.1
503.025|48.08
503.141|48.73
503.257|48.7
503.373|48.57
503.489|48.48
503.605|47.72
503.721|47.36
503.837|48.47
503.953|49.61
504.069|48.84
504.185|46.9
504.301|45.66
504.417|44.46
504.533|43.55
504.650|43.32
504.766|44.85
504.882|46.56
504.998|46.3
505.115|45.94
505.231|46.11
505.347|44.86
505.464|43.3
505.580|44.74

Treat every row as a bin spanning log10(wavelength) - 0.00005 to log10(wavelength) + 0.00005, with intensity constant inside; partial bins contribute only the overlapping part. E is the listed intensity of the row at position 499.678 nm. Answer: 48.75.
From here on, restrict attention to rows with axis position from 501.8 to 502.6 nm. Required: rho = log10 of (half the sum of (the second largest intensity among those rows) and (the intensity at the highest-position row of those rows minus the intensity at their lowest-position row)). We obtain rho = 1.412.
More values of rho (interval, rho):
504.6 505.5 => 1.364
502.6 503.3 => 1.392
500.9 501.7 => 1.344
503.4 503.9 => 1.384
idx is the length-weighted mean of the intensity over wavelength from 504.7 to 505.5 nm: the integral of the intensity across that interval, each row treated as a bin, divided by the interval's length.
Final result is 45.5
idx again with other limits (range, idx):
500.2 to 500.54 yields 47.0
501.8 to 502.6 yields 44.3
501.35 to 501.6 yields 46.6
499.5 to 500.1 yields 49.7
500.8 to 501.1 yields 46.2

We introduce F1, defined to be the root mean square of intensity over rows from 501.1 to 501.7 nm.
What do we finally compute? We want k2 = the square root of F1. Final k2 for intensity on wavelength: 6.76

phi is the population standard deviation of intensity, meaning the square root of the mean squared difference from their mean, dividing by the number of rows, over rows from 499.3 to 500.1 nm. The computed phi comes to 2.17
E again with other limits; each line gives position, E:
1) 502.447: 46.37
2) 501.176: 45.4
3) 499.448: 46.94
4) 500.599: 49.14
